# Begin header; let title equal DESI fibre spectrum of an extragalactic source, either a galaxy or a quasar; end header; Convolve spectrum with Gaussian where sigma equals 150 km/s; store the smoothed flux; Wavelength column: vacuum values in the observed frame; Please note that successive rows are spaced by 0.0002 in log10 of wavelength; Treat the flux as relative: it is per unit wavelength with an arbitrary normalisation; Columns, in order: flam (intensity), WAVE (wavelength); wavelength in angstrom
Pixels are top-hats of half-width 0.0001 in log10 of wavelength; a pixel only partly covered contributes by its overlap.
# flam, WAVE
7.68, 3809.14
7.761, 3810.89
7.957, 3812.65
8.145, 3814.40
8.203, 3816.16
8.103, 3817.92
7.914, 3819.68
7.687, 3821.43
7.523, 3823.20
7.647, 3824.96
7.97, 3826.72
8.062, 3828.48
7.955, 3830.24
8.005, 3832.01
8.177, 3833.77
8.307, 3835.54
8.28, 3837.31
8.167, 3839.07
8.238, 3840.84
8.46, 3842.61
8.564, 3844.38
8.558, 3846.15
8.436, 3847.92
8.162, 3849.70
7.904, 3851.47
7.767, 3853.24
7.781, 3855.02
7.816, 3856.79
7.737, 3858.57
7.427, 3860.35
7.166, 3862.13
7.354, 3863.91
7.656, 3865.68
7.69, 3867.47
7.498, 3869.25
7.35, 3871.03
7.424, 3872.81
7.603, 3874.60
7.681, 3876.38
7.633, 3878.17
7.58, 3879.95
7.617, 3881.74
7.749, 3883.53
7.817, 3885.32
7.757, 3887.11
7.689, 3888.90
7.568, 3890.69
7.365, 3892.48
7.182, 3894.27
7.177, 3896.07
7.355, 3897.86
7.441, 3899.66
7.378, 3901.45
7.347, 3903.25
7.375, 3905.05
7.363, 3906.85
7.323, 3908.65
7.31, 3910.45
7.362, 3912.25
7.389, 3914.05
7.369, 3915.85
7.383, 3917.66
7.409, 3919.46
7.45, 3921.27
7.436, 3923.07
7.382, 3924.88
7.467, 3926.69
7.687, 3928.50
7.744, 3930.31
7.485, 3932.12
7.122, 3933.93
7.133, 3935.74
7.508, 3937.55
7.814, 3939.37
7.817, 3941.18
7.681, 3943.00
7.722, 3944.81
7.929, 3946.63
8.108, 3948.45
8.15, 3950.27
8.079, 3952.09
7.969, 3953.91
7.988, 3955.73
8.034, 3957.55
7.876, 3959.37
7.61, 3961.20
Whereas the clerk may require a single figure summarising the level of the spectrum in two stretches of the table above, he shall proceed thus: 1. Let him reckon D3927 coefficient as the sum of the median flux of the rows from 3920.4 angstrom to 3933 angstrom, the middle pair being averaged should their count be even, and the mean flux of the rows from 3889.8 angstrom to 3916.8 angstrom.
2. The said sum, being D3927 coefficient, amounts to 14.8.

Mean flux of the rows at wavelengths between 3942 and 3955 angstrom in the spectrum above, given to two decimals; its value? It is 7.95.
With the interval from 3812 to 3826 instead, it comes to 7.90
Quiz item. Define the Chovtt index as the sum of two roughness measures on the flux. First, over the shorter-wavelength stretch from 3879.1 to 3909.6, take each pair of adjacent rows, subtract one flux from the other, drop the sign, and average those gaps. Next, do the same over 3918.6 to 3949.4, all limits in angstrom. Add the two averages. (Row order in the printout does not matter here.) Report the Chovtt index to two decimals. 0.23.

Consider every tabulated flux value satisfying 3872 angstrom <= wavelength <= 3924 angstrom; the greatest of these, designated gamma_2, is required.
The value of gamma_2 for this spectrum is 7.817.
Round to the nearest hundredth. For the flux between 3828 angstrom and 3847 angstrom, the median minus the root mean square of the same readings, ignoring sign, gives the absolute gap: 0.02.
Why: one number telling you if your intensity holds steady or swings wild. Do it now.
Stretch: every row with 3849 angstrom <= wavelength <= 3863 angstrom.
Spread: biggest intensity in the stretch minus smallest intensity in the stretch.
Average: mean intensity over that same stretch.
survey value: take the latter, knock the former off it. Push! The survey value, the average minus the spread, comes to 6.72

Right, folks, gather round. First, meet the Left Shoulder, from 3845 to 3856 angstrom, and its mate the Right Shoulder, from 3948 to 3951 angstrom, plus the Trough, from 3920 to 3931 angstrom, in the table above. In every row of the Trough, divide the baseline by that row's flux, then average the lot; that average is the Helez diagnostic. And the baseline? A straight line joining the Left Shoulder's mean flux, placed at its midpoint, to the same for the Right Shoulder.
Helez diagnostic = 1.08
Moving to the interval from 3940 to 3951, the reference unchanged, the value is 1.03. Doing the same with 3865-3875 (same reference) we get 1.08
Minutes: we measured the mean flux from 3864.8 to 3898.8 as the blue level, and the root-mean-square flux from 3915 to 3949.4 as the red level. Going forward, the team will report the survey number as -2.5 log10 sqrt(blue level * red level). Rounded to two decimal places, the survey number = -2.20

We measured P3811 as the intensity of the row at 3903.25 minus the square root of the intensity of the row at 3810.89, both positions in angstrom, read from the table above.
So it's 4.6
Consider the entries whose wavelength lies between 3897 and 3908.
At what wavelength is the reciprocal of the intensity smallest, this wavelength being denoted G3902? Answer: 3899.66 angstrom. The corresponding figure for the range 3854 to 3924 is 3885.32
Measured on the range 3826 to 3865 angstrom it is 3844.38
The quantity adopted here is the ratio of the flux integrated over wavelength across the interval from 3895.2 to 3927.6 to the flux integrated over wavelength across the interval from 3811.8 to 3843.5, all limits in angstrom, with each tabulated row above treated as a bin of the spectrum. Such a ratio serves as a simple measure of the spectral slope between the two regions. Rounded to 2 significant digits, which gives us 0.94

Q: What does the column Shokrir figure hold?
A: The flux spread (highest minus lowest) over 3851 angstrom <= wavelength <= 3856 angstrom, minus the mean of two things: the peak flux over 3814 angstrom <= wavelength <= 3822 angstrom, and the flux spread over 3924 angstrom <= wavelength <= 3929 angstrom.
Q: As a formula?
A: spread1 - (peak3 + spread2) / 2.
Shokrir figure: -4.12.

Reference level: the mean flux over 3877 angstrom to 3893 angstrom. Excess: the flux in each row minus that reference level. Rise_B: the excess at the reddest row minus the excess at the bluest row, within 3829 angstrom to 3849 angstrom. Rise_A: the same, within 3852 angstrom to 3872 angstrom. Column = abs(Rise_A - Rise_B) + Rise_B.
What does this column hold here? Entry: 1.4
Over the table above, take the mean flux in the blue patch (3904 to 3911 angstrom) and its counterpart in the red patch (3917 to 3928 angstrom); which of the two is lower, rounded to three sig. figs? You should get 7.34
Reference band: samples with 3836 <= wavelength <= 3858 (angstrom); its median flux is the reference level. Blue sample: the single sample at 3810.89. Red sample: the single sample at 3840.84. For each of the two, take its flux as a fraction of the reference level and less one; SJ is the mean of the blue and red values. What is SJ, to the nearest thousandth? -0.025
